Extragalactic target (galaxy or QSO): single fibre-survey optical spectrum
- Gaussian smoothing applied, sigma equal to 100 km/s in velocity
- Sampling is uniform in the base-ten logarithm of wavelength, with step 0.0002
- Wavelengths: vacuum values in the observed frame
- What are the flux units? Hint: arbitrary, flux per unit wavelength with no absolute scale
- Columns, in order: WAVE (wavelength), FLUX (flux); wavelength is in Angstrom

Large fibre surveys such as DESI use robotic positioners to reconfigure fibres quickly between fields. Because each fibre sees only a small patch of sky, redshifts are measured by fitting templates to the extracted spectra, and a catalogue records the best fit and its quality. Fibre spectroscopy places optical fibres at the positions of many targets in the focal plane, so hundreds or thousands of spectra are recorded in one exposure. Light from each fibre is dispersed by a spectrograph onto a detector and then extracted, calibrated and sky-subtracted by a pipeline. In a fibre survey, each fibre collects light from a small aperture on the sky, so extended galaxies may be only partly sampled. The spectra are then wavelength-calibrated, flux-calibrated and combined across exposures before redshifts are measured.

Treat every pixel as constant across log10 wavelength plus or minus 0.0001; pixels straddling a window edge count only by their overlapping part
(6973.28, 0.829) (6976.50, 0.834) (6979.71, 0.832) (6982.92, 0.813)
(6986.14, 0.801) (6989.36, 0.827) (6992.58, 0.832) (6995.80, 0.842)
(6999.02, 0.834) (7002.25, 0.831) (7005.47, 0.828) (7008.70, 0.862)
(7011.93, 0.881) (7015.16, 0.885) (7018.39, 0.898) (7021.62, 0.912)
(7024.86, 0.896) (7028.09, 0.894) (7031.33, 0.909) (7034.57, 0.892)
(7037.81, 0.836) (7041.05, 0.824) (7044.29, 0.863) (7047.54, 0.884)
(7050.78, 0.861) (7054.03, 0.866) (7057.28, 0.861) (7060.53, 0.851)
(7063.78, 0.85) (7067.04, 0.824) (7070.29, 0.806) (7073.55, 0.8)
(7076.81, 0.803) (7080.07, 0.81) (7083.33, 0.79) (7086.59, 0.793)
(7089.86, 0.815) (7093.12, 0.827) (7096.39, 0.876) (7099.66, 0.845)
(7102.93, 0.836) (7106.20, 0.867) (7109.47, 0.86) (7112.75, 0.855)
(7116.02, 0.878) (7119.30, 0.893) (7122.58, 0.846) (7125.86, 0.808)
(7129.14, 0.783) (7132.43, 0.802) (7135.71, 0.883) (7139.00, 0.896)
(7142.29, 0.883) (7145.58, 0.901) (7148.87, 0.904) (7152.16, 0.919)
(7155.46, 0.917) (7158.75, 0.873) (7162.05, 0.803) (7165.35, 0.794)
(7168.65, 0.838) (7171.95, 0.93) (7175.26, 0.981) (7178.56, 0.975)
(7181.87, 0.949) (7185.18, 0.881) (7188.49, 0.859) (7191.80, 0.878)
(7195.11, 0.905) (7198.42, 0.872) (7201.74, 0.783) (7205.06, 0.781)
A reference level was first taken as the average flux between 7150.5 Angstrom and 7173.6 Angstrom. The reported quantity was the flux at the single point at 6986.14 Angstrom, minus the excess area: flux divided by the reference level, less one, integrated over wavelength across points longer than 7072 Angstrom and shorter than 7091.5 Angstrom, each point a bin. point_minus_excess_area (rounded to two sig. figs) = 2.3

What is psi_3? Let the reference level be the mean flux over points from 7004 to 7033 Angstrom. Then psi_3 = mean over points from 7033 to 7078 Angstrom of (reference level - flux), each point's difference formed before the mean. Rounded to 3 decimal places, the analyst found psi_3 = 0.041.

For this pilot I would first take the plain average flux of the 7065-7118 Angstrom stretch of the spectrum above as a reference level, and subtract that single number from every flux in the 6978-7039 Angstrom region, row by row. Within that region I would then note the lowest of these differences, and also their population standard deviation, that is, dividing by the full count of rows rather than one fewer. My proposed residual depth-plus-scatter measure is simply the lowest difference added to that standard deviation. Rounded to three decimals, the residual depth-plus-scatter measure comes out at 0.005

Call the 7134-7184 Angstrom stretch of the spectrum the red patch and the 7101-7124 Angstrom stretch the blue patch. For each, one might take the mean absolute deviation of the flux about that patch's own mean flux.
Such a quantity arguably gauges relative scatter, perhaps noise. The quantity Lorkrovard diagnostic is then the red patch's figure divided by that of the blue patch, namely 2.76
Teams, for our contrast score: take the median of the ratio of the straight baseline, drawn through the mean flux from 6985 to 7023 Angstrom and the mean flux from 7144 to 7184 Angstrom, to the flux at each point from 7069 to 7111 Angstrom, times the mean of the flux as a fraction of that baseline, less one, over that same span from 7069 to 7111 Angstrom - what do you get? -0.064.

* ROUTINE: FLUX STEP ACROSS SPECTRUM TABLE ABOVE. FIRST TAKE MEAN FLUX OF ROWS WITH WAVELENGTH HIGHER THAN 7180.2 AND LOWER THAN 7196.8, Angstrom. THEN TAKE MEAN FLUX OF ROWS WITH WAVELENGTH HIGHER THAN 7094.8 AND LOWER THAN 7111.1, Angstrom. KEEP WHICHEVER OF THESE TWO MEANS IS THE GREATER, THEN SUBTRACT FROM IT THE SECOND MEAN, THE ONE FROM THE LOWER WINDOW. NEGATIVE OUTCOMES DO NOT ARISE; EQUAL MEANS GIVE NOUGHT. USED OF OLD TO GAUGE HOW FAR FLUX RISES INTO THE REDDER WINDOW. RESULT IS 0.038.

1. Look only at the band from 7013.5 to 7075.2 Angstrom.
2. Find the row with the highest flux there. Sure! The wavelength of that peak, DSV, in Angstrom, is 7021.62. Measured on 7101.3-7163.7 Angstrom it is 7152.16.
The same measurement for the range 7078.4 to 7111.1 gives 7096.39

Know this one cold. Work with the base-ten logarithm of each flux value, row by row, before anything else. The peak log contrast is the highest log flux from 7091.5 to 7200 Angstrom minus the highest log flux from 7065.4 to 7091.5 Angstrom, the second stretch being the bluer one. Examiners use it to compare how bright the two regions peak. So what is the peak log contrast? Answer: 0.076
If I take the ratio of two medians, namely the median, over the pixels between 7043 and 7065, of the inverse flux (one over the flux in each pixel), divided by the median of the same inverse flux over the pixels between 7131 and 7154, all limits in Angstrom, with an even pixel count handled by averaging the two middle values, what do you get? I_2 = 1.04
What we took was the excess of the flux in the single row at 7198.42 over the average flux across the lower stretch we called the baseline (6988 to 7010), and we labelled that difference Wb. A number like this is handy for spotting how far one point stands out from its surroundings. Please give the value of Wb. 0.04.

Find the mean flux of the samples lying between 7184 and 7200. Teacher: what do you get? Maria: 0.879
